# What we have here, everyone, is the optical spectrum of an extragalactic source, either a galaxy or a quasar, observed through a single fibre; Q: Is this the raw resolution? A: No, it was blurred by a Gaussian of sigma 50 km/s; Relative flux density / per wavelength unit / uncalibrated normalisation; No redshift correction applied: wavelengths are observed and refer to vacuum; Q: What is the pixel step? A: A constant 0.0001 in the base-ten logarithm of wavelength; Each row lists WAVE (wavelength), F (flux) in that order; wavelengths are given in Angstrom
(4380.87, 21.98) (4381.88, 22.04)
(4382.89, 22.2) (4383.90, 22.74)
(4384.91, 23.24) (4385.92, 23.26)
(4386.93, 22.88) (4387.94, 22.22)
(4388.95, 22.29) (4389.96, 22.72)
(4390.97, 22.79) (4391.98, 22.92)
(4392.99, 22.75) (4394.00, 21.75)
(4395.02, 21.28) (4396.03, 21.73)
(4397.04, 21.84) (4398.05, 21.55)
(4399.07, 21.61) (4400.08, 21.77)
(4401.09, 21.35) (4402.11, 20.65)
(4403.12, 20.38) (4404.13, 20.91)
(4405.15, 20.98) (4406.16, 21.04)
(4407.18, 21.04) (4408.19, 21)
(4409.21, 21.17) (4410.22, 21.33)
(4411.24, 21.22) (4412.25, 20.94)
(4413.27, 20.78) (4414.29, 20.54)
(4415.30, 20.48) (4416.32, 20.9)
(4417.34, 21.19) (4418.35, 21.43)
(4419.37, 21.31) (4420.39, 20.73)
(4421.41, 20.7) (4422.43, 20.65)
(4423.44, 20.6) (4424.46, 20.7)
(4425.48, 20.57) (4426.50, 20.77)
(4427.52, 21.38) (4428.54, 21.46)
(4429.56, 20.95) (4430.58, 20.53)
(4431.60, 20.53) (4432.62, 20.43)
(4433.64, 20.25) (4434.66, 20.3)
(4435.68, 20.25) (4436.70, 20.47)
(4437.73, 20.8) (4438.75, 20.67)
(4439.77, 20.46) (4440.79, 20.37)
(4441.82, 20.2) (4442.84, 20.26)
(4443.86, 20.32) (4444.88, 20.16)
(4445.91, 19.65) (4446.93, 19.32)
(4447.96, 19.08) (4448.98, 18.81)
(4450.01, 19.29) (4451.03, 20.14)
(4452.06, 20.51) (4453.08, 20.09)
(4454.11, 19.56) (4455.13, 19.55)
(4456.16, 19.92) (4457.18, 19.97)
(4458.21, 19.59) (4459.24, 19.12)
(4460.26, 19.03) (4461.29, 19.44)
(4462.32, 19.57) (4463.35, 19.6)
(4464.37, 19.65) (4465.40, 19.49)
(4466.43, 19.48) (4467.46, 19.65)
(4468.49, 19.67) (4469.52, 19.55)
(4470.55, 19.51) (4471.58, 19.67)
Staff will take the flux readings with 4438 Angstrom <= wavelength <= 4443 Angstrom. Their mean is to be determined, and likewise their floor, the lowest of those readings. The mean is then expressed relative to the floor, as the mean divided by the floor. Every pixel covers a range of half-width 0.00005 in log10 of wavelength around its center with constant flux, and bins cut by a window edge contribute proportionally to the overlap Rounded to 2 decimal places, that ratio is 1.01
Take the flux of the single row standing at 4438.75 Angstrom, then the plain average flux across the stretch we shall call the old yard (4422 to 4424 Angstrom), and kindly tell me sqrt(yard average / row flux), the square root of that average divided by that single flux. 1.00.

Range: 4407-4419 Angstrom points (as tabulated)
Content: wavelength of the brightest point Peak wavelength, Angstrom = 4418.35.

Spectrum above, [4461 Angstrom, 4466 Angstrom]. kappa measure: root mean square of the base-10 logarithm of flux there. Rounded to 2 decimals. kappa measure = 1.29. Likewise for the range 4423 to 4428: 1.32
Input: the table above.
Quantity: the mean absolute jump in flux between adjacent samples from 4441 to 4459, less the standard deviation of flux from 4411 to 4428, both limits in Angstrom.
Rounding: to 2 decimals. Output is 0.01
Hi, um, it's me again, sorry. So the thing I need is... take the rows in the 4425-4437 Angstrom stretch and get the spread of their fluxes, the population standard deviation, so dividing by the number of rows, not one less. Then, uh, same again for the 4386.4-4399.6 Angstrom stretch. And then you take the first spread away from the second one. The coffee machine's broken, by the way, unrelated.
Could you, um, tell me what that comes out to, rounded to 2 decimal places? 0.17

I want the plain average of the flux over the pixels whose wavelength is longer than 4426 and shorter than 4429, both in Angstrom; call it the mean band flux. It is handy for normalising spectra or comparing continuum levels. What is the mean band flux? 21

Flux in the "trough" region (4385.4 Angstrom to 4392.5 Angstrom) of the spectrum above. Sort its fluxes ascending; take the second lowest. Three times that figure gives 67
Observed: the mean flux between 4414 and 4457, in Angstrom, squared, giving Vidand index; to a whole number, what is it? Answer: 416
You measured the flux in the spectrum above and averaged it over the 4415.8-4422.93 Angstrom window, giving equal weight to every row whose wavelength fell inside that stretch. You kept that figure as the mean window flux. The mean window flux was 21.0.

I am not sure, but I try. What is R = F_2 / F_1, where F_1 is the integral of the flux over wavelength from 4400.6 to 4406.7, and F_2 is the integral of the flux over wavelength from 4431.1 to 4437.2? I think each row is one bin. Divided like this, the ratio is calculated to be 1.0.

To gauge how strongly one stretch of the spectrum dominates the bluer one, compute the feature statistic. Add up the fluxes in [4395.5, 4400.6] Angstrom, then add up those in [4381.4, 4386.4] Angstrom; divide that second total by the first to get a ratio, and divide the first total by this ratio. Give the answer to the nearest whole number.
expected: 104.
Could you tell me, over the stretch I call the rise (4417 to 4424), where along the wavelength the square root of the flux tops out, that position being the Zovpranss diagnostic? 4418.35 Angstrom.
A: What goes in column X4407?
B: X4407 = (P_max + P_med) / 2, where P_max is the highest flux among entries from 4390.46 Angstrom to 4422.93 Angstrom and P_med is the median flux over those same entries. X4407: 22.05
